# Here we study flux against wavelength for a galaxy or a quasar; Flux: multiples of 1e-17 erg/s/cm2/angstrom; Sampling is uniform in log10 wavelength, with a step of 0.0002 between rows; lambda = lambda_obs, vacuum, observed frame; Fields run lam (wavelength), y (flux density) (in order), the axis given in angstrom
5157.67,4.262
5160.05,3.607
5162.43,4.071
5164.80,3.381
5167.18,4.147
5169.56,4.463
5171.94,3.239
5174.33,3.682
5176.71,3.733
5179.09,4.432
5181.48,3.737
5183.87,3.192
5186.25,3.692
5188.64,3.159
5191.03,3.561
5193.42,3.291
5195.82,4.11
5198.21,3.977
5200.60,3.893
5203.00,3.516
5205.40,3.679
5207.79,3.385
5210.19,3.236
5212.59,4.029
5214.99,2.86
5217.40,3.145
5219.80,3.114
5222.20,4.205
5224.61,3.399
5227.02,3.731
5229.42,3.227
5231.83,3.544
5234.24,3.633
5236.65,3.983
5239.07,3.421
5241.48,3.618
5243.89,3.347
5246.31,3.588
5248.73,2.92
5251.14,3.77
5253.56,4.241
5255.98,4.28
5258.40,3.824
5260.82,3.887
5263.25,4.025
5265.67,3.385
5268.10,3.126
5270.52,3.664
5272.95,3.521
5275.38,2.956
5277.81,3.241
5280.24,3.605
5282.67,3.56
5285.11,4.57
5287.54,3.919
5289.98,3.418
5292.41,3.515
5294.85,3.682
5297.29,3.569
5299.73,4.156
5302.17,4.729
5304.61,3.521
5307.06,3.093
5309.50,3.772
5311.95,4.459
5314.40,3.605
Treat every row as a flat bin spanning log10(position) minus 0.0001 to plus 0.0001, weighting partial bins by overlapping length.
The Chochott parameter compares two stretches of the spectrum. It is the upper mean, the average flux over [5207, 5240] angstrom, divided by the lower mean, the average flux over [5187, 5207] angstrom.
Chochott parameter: 0.96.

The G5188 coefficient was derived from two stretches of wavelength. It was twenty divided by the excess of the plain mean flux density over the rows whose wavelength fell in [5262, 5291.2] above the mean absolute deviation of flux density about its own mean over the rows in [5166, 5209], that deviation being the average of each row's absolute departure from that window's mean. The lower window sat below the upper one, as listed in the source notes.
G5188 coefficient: 6.11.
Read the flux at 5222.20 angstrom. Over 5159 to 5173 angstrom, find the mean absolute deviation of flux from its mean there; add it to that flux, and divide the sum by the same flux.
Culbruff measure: 1.097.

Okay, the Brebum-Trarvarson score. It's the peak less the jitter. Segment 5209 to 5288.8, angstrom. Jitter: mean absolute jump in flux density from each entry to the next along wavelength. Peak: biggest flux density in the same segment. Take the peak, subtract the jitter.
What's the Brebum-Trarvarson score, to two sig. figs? 4.1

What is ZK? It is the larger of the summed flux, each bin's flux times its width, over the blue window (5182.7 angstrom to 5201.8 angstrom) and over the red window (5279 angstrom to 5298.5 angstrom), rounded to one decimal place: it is 72.7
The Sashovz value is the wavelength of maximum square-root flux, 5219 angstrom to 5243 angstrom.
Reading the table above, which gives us 5222.20 angstrom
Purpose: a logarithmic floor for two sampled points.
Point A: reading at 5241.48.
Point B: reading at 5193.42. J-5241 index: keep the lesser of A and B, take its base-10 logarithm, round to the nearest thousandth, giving 0.517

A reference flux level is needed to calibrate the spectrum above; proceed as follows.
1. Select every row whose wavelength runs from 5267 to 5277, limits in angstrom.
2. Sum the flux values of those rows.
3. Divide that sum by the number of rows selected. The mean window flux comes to 3.32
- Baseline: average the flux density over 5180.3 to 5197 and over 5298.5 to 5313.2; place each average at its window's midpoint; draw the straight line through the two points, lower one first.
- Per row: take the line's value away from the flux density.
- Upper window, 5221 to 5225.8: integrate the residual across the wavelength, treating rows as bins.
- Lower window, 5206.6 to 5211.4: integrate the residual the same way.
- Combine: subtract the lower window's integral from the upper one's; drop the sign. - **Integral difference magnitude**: 2.11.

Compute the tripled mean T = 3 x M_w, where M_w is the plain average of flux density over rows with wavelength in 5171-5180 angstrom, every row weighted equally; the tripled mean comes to 11.3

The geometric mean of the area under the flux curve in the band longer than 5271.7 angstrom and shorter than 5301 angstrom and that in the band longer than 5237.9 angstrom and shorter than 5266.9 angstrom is 107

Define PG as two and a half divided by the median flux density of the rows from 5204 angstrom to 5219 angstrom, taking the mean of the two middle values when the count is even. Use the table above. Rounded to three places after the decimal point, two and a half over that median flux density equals 0.755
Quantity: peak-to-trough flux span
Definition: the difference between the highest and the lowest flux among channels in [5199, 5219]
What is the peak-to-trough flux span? 1.17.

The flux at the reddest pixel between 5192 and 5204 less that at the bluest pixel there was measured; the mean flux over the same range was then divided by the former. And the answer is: 17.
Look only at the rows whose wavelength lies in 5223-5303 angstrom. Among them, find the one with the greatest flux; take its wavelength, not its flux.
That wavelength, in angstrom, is 5302.17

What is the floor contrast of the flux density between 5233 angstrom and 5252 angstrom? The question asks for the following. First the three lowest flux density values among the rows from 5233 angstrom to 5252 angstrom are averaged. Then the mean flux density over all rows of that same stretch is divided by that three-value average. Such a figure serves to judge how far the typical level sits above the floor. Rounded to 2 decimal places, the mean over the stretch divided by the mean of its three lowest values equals 1.09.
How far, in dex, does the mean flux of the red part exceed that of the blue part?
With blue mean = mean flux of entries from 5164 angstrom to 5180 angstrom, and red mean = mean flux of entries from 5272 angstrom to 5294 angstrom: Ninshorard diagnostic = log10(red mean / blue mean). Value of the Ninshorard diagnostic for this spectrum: -0.032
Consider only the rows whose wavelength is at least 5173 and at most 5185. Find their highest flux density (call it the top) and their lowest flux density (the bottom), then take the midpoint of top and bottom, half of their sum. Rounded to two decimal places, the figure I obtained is 3.81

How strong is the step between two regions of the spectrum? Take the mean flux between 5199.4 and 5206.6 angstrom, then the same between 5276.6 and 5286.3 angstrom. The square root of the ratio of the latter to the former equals 1.01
